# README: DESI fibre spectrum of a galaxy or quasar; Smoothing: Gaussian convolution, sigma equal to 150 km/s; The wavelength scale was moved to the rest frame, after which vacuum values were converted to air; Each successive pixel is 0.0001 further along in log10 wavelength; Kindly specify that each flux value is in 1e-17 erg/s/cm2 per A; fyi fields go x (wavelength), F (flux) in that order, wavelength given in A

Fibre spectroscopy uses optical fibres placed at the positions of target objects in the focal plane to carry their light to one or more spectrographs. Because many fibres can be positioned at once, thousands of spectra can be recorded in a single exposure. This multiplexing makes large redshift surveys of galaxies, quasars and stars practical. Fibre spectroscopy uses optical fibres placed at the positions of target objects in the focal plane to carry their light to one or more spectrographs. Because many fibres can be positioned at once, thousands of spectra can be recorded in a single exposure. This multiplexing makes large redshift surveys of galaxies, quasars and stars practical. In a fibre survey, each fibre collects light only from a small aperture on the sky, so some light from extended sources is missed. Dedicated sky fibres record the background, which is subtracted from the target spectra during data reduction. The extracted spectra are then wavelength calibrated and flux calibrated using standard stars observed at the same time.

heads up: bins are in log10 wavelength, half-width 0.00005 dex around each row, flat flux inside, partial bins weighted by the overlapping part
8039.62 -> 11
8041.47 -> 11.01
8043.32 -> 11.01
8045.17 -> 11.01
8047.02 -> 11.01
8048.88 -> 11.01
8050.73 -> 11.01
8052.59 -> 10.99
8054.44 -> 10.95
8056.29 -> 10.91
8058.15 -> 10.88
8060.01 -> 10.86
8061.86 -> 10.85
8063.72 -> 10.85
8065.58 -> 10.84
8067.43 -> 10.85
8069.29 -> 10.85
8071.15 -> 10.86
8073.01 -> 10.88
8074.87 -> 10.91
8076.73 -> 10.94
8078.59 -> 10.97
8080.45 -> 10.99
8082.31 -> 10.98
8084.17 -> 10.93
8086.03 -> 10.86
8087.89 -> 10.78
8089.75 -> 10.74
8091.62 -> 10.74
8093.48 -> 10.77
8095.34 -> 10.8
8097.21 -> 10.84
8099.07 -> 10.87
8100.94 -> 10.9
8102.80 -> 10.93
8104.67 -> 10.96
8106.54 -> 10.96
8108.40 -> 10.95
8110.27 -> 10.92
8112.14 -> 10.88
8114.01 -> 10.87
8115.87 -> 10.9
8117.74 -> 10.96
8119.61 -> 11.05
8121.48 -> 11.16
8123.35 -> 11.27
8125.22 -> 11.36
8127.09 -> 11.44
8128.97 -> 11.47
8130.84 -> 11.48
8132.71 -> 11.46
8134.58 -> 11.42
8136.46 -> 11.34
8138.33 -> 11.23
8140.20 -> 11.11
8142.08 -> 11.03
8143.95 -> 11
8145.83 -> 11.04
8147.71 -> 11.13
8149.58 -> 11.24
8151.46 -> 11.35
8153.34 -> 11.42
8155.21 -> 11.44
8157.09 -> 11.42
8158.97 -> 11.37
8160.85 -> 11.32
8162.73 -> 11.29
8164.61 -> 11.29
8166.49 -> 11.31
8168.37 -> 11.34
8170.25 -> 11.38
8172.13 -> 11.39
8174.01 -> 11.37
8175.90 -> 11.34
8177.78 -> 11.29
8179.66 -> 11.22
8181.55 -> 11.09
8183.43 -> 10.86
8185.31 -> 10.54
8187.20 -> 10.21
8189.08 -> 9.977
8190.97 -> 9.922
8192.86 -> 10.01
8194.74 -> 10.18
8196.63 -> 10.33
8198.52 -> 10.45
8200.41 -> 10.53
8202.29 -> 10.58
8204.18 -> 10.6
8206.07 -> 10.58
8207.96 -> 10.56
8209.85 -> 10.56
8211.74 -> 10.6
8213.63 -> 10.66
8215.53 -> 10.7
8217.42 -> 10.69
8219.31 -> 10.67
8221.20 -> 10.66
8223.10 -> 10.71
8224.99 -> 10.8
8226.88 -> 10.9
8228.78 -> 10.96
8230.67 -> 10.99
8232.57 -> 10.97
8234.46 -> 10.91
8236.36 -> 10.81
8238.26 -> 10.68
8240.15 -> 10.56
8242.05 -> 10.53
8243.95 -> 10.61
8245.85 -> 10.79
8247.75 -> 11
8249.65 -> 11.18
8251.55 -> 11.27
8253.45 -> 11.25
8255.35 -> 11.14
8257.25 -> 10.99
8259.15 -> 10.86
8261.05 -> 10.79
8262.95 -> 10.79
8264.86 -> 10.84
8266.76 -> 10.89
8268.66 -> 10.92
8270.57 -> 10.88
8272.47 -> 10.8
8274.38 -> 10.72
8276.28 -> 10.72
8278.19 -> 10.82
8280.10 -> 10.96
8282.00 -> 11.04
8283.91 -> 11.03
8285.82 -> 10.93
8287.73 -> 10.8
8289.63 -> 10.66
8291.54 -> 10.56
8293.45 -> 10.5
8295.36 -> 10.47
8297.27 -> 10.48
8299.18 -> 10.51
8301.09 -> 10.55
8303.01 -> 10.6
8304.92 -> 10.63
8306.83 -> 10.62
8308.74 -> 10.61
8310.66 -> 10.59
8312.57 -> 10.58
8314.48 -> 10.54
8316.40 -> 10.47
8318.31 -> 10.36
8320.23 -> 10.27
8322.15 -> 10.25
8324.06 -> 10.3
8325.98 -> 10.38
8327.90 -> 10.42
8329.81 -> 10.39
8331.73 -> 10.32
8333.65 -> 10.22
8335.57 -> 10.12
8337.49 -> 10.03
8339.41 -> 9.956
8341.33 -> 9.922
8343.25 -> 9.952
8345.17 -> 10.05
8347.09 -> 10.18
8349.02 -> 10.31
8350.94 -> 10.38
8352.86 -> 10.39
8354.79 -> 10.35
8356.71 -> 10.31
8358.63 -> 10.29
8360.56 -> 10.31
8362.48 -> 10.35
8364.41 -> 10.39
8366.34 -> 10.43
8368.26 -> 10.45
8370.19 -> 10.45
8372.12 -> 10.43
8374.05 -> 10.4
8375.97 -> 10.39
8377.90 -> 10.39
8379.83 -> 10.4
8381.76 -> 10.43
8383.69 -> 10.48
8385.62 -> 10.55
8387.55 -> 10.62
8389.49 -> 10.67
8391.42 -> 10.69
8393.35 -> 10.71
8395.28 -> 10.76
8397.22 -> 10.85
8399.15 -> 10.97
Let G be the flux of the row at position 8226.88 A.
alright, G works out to 10.9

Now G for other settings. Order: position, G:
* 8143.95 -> 11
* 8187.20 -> 10.21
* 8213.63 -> 10.66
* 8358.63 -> 10.29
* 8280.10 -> 10.96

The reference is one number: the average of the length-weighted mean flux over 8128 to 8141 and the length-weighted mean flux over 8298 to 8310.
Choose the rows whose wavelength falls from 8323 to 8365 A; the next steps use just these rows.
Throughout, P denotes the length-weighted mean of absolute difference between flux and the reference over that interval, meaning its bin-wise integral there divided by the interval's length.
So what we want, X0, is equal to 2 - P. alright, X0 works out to 1.27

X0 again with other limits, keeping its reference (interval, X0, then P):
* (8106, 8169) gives 1.74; 0.26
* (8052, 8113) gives 1.91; 0.09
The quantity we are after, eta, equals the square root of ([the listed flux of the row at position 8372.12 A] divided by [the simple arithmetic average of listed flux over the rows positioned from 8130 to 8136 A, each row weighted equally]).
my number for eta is 0.95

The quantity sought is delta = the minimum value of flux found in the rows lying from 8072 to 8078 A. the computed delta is 10.88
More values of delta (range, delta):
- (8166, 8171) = 11.31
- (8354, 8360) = 10.29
